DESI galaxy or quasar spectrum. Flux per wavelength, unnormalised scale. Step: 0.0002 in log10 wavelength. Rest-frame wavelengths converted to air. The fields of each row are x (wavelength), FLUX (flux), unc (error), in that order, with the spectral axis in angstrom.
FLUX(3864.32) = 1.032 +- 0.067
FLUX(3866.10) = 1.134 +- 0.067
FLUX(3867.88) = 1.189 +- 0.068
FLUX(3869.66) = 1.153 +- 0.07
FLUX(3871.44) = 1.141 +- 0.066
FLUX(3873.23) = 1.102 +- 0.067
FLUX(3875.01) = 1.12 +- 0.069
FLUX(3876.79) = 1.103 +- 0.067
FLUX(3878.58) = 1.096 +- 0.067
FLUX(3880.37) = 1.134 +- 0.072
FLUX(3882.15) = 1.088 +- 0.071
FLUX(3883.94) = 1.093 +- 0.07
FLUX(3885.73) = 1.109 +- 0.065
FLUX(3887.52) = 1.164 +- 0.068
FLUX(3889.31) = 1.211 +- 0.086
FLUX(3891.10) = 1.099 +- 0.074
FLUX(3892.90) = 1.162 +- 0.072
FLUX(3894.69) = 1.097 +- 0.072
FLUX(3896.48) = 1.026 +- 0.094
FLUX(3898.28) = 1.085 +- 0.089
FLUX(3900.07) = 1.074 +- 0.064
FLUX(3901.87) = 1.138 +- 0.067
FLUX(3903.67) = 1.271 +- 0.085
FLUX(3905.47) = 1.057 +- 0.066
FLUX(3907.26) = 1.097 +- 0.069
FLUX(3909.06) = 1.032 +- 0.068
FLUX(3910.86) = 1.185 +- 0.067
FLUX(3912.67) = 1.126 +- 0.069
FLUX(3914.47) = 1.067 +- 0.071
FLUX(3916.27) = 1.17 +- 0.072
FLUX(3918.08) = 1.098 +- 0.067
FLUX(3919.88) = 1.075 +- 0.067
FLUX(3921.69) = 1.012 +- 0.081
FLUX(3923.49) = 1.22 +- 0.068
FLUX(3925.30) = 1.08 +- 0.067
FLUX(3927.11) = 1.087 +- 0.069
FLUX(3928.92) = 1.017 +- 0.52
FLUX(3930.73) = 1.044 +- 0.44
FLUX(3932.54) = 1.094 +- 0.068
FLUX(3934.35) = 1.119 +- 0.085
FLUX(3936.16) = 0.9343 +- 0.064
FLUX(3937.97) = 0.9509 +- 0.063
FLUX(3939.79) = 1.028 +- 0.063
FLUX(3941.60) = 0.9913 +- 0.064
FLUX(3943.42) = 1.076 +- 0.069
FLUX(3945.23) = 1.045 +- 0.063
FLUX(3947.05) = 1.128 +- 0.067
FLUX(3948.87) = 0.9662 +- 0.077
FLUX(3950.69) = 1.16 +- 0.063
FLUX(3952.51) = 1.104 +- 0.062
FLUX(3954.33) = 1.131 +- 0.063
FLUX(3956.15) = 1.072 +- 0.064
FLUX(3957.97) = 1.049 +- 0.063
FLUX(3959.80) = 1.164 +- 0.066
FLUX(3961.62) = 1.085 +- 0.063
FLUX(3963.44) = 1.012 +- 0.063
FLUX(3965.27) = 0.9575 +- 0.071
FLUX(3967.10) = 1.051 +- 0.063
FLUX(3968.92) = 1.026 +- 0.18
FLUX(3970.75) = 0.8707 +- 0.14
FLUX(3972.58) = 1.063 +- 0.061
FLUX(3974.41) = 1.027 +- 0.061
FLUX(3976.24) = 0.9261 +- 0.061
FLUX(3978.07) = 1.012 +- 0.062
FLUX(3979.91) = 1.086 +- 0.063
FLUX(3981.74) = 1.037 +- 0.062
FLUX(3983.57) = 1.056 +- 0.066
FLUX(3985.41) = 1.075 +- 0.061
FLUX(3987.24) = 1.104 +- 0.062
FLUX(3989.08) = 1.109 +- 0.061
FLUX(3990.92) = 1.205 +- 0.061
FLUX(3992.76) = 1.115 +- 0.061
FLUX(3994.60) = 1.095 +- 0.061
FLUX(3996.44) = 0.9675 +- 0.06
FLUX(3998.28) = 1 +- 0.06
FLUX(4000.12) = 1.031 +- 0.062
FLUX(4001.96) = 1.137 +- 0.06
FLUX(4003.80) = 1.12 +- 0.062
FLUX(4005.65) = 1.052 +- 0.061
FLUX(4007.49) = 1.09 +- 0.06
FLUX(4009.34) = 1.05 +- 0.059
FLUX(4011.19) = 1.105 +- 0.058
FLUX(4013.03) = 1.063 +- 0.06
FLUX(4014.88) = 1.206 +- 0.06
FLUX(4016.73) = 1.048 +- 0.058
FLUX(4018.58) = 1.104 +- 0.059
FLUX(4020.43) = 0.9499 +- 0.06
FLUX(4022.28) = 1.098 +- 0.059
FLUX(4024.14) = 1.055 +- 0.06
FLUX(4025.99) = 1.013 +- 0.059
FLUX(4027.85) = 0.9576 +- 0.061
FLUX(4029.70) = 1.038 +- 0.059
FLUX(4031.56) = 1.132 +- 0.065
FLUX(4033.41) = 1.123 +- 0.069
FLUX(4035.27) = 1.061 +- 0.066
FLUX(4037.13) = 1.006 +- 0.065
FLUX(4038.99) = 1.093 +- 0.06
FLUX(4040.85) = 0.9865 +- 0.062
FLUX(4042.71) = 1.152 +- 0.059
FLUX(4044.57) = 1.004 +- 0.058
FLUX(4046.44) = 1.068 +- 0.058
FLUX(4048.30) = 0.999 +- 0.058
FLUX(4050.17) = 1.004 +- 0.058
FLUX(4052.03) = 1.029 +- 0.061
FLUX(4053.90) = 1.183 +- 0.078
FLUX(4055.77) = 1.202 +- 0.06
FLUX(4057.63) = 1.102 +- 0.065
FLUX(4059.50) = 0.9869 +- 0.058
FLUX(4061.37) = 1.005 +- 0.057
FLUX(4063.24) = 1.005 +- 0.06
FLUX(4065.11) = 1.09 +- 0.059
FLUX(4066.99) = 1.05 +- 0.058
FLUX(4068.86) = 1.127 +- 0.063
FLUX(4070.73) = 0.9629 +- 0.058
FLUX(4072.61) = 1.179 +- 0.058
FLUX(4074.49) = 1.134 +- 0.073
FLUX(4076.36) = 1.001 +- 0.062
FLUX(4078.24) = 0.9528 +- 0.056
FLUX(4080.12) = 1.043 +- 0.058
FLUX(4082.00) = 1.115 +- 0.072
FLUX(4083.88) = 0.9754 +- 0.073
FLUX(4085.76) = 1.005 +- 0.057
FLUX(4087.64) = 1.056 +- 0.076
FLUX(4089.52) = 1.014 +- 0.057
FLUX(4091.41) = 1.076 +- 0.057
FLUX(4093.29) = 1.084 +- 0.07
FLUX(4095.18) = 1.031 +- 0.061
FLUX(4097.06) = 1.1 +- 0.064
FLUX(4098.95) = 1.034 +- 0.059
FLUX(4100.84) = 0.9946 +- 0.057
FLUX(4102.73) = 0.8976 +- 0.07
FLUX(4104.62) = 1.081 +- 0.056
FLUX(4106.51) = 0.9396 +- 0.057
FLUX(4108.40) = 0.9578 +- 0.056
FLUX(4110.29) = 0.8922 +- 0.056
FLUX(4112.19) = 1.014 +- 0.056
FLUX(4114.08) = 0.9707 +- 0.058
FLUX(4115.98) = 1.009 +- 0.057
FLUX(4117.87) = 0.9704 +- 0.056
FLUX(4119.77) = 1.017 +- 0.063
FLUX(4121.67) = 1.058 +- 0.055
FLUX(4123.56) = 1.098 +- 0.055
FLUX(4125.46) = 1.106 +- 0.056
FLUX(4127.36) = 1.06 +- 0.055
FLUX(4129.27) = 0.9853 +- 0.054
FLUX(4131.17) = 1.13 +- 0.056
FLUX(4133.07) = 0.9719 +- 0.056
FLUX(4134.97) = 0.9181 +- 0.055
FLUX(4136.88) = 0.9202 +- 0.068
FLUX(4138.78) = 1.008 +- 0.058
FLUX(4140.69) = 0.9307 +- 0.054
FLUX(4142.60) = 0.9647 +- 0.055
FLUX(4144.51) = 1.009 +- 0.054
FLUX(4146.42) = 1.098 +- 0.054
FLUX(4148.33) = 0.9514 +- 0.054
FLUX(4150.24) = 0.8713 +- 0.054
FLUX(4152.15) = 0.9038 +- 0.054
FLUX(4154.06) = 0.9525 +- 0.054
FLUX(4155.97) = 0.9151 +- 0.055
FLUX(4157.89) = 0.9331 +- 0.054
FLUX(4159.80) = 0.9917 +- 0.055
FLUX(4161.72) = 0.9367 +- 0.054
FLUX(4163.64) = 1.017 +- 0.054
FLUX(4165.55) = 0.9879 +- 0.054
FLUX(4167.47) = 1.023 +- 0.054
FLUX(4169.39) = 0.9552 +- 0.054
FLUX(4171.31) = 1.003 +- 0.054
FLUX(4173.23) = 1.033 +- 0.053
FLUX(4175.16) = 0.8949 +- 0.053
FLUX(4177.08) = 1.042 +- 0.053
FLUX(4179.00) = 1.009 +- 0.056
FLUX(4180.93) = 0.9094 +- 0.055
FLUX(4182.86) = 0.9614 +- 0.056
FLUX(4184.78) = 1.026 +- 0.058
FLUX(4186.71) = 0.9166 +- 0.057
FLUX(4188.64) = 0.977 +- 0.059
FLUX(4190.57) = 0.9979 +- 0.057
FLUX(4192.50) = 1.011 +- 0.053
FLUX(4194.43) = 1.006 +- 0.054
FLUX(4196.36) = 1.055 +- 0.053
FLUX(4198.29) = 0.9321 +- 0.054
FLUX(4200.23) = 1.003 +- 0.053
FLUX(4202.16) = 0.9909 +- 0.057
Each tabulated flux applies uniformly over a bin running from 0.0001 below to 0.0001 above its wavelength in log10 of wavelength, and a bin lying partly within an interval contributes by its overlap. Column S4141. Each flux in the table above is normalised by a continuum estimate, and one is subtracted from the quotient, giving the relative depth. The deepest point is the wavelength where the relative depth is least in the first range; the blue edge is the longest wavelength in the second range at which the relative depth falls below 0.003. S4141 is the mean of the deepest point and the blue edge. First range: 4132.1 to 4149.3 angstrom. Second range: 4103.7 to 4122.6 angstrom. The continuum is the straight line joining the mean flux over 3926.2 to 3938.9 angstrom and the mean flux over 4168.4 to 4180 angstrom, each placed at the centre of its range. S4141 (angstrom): 4126.4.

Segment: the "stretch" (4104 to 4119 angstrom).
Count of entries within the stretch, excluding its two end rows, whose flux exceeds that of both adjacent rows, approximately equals 3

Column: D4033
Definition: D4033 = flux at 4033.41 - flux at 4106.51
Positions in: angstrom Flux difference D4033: 0.18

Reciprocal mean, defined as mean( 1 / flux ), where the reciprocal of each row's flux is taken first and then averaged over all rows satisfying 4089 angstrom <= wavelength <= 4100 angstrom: 0.95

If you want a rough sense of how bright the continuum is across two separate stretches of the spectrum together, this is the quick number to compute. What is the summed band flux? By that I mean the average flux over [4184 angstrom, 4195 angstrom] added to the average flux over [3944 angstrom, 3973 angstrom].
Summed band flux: 2.04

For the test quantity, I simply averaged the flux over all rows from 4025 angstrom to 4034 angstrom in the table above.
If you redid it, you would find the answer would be 1.05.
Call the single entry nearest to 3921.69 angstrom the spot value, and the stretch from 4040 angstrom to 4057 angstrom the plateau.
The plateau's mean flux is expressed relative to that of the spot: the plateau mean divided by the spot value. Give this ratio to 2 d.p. 1.06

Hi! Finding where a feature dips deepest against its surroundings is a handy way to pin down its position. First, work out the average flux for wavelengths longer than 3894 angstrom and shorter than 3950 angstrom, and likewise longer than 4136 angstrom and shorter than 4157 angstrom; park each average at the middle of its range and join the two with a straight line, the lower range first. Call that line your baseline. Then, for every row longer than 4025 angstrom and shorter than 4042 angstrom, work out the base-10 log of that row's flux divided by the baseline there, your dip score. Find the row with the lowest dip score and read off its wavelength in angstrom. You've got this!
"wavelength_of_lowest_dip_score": 4027.85 angstrom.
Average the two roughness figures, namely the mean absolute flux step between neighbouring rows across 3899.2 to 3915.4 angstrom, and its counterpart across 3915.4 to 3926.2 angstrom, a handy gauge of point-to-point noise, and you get 0.100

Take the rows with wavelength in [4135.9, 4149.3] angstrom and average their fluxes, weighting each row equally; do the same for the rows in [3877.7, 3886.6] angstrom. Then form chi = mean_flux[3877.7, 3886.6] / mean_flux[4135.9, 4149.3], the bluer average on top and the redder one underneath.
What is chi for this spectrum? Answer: 1.12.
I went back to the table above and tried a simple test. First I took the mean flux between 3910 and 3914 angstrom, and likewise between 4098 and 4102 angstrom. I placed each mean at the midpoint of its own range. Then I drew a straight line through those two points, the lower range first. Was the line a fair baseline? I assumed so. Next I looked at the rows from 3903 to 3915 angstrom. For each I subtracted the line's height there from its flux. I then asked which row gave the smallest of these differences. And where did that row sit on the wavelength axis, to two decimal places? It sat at 3909.06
